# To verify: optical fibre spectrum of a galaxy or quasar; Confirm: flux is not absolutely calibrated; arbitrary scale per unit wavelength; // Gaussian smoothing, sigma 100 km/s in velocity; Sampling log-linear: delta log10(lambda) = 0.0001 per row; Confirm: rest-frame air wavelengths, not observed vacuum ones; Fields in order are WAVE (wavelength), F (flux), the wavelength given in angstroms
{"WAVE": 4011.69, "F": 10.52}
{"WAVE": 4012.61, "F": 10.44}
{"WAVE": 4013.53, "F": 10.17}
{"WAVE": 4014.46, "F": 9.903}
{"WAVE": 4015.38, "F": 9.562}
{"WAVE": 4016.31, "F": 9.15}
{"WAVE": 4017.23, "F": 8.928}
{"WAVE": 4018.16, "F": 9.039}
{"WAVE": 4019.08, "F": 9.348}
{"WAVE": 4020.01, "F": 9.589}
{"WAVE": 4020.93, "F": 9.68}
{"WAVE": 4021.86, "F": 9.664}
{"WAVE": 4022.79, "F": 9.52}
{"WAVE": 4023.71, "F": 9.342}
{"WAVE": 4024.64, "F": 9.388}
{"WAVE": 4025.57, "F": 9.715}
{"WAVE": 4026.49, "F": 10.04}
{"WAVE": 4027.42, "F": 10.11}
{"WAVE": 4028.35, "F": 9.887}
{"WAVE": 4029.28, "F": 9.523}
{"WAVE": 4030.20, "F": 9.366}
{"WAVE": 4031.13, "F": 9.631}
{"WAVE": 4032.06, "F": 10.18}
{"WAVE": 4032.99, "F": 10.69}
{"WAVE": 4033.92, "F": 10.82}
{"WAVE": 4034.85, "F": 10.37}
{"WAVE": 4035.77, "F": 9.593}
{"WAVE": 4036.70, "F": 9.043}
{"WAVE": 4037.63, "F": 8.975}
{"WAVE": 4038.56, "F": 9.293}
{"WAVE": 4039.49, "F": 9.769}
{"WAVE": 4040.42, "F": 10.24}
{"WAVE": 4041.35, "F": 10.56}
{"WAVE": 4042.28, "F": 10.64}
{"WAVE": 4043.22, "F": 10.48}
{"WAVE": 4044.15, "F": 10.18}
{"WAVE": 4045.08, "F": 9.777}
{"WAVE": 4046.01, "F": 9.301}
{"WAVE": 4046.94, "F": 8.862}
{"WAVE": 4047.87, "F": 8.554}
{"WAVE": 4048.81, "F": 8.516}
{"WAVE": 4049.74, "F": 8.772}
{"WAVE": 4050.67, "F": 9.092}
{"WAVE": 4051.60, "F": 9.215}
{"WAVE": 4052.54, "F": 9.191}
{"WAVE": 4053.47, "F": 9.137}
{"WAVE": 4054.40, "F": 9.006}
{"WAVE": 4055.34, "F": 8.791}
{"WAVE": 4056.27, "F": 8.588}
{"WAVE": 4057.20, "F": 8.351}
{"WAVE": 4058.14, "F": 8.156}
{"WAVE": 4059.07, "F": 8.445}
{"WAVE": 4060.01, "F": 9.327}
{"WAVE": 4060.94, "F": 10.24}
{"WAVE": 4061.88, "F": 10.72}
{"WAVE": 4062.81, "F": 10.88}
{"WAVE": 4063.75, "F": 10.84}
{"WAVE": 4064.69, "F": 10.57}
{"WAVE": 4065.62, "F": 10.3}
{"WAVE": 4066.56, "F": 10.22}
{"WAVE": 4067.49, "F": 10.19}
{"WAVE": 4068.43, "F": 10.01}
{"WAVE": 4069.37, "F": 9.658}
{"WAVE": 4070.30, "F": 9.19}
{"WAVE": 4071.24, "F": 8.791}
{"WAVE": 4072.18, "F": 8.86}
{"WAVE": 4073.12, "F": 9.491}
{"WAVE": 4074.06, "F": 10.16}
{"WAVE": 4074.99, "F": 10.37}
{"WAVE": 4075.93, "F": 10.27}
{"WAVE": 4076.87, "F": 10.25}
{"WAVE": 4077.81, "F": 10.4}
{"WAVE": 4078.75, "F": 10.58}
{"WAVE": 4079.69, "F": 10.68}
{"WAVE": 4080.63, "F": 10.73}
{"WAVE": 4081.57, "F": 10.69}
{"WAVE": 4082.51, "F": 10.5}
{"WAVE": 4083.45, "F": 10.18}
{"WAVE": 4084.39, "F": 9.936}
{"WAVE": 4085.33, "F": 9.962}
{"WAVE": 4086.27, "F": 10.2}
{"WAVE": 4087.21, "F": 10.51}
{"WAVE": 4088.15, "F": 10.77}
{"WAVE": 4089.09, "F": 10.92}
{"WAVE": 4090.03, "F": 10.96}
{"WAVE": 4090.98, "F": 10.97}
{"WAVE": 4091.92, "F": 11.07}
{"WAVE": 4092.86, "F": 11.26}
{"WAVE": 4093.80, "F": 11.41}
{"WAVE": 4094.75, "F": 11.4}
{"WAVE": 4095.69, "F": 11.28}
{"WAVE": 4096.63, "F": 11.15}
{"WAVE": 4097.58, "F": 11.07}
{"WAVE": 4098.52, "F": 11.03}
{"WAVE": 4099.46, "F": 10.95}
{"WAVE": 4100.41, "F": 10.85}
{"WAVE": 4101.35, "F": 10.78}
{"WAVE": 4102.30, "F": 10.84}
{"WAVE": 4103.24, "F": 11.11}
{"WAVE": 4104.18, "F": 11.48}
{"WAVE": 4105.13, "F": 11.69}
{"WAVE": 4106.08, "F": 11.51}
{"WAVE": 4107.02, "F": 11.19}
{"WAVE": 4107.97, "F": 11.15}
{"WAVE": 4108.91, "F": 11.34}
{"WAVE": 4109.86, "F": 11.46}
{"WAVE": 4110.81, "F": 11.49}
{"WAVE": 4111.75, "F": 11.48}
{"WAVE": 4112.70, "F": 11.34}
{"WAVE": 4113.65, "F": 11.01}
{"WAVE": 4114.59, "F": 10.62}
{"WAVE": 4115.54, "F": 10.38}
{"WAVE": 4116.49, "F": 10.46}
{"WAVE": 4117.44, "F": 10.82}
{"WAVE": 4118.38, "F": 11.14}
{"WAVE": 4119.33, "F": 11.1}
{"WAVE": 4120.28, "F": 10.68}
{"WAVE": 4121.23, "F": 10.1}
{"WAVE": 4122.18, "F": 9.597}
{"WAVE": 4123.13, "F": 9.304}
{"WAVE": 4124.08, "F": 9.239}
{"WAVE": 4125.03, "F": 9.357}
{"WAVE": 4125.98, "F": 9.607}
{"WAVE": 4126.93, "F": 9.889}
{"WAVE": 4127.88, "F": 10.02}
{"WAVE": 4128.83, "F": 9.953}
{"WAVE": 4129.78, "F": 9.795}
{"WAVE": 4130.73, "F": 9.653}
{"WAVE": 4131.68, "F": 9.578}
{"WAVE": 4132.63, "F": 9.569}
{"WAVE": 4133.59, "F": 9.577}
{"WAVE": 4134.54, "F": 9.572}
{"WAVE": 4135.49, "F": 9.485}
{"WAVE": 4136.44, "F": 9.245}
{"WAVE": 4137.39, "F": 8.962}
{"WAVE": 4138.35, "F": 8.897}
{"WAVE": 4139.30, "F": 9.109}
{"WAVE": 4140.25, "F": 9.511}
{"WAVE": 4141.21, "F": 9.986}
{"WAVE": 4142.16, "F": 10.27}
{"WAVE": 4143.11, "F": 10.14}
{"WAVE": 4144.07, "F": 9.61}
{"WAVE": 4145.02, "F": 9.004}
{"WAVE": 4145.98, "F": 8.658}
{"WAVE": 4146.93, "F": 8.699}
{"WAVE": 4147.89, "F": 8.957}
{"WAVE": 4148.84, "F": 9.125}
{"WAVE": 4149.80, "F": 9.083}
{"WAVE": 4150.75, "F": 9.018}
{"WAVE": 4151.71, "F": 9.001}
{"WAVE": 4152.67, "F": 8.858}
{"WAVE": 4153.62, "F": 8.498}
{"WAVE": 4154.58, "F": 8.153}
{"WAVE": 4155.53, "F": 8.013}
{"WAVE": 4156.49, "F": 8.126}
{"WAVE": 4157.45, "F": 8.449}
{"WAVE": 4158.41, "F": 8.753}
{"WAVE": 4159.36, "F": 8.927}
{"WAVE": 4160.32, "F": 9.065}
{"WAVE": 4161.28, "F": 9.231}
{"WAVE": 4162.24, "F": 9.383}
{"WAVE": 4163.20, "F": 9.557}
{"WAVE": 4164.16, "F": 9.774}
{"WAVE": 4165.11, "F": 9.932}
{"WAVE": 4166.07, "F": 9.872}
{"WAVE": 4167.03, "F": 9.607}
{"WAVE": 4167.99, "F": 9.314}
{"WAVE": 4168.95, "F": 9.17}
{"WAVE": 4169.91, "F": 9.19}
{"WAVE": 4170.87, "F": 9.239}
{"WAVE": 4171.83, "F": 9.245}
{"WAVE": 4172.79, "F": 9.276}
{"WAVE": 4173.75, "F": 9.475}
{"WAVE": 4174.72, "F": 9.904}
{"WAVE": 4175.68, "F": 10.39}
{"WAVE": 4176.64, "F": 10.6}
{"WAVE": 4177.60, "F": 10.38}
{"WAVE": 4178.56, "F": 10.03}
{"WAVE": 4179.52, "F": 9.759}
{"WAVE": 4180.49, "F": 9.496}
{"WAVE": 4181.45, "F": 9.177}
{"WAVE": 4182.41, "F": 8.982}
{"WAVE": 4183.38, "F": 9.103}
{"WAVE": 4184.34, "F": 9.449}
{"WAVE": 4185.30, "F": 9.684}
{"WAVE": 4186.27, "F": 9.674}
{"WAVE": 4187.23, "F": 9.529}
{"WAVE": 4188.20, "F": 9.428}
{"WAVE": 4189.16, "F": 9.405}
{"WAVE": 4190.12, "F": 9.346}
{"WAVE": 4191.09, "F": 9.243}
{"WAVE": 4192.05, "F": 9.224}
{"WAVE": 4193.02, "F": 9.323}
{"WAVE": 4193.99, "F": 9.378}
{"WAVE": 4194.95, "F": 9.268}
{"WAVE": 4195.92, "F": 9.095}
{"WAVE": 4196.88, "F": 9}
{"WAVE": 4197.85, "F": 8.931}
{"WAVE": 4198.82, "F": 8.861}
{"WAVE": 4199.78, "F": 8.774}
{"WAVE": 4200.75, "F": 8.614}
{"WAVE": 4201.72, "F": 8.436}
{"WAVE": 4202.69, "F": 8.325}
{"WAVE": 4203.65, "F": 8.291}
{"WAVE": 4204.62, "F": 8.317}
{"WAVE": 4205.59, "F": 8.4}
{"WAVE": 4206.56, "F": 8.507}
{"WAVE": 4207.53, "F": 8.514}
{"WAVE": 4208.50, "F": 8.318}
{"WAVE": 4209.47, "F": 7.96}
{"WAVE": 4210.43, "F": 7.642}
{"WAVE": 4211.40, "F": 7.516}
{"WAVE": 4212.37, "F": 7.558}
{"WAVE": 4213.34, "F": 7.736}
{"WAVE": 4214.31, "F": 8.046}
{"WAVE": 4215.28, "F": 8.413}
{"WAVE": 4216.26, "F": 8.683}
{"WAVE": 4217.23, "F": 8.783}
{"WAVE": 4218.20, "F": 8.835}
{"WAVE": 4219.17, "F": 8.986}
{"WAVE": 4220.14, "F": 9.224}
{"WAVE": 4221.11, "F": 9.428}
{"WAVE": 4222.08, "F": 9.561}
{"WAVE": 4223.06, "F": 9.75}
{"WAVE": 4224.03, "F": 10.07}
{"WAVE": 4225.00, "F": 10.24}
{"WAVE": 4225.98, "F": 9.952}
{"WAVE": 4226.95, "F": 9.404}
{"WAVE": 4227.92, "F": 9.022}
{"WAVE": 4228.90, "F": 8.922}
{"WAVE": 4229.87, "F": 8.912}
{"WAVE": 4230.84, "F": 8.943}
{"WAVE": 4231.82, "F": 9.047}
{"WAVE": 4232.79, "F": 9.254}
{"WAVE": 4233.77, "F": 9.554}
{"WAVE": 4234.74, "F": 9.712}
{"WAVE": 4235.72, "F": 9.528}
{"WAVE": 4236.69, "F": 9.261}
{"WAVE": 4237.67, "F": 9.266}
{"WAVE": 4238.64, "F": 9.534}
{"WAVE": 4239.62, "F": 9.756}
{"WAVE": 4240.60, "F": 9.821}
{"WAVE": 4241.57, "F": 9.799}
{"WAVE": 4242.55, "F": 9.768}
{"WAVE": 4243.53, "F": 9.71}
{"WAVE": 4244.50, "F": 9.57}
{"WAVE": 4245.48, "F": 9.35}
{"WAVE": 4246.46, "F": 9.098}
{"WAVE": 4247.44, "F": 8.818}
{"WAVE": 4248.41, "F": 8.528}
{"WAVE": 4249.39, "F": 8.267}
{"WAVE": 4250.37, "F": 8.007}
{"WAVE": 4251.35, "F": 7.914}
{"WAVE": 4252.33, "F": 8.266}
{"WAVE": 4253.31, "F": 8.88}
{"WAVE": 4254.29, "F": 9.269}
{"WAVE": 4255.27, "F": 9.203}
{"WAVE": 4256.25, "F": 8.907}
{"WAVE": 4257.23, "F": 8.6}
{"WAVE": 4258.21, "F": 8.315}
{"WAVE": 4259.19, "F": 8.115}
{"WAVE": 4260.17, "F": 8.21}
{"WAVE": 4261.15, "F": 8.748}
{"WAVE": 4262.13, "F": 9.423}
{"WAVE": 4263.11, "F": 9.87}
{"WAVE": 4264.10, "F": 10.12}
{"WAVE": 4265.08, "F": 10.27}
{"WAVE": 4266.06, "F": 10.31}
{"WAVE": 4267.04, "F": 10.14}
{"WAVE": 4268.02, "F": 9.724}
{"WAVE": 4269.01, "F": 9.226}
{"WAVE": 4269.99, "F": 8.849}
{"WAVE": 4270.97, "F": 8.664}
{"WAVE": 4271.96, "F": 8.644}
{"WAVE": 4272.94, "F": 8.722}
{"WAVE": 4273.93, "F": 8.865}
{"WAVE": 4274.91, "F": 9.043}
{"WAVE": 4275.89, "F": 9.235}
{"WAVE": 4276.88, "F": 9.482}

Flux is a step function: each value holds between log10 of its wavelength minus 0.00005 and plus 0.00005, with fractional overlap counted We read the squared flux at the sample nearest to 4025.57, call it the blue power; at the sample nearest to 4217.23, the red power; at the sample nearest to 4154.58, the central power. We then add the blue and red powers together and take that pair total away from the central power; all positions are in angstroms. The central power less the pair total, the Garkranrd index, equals -105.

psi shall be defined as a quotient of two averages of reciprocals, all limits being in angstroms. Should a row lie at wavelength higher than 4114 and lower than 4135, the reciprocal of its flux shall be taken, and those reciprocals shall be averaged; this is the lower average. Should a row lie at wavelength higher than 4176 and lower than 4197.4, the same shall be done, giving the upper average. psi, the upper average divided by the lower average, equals 1.05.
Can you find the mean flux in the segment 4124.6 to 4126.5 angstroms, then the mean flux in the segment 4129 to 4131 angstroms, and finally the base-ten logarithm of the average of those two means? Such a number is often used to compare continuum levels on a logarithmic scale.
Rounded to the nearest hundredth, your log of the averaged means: 0.98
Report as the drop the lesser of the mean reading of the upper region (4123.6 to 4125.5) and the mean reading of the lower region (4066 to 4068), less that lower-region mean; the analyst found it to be -0.91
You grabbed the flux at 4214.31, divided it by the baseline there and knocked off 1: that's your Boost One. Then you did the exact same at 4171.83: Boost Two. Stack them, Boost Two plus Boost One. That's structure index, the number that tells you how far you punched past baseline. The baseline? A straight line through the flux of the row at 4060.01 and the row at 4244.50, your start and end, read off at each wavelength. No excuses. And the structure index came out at -0.18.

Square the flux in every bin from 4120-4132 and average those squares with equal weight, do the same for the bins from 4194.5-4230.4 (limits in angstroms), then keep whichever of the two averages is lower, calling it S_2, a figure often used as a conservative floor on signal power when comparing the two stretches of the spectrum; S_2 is 77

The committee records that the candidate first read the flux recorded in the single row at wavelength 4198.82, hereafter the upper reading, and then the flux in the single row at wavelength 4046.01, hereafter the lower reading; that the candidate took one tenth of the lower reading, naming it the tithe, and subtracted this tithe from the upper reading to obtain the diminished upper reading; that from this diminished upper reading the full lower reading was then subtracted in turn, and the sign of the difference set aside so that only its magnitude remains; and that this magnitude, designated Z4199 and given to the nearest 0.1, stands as 1.4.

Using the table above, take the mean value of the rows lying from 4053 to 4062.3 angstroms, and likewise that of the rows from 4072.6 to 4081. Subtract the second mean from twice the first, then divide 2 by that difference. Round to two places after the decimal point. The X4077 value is 0.26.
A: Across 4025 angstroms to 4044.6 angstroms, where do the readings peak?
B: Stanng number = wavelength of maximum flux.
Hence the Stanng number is 4033.92 angstroms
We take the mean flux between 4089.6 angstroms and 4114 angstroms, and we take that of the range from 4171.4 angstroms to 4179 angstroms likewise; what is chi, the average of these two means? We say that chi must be 10.6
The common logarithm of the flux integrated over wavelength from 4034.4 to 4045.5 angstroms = 2.04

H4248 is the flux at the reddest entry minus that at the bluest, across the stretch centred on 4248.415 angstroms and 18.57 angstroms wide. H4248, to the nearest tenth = -1.2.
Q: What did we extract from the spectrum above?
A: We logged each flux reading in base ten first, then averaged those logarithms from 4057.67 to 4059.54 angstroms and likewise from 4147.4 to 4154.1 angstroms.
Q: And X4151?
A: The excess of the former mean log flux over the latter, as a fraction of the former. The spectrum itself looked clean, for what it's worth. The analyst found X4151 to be -0.03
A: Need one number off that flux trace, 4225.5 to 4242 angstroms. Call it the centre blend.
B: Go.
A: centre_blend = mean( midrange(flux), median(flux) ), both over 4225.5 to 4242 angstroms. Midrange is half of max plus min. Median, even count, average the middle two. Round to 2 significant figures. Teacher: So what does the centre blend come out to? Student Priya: 9.4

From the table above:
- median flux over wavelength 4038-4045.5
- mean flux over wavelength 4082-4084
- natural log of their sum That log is 3.02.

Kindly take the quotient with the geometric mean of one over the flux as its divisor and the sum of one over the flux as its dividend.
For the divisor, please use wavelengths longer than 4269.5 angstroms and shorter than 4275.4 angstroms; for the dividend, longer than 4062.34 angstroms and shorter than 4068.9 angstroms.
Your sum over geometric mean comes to 5.9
